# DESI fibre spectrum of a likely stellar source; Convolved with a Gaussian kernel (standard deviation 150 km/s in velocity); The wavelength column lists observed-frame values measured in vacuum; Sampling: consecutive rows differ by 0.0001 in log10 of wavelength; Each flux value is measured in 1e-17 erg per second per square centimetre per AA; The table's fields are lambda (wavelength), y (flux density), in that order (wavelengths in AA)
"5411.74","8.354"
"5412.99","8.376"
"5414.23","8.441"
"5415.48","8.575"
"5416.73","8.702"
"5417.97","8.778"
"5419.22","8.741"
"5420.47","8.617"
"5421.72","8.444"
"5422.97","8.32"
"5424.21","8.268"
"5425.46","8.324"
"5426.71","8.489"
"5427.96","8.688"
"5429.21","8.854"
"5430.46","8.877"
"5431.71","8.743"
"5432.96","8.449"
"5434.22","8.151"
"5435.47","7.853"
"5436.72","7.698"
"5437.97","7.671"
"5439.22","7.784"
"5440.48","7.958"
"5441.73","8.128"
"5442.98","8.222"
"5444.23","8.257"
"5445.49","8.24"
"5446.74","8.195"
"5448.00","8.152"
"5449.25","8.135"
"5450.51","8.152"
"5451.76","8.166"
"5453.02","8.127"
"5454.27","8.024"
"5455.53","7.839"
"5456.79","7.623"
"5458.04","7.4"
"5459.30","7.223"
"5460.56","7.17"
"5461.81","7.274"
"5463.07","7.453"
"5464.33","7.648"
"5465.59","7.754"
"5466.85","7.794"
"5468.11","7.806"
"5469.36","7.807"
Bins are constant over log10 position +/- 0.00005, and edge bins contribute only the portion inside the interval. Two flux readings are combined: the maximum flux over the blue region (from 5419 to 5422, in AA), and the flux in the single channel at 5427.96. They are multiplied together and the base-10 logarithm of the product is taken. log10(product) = 1.88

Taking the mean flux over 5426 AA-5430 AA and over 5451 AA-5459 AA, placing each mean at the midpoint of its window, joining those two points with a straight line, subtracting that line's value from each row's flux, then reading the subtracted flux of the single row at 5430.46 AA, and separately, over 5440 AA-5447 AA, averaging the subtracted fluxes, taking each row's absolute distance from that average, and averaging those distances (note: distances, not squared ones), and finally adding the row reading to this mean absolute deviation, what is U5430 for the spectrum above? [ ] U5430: 0.41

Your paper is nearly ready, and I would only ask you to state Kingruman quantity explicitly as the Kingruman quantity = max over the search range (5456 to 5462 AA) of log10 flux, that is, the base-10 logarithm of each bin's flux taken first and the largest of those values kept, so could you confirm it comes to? 0.882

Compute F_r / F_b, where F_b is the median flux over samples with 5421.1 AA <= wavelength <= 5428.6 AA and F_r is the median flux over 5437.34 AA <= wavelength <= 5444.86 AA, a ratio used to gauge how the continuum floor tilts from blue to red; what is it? 0.96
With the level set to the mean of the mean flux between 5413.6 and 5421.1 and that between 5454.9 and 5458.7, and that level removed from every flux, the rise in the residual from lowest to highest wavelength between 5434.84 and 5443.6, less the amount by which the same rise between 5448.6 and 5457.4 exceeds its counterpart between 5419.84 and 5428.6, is 1.0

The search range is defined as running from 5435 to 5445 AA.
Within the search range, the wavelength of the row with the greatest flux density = 5444.23 AA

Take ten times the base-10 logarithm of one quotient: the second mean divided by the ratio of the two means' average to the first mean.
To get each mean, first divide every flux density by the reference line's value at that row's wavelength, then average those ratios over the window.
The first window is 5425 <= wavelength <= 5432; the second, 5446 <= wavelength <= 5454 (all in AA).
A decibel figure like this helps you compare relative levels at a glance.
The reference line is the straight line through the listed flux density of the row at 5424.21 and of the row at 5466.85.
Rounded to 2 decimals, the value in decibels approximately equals 0.16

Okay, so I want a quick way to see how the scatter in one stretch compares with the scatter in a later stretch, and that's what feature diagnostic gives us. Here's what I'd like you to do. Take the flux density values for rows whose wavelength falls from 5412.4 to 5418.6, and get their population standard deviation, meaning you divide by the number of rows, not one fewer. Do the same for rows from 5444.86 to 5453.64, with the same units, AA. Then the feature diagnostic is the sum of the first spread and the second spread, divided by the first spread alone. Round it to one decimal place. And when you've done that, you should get 1.2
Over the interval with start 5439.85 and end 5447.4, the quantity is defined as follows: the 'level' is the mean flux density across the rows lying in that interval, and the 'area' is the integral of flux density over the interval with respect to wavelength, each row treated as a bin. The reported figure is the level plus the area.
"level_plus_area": 70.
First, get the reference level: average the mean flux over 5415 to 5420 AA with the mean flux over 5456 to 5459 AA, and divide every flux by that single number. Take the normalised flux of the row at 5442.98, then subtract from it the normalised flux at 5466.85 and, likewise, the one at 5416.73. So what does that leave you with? -1.02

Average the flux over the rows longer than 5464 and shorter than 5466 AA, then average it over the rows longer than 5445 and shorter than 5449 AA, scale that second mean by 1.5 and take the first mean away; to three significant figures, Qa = 4.59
